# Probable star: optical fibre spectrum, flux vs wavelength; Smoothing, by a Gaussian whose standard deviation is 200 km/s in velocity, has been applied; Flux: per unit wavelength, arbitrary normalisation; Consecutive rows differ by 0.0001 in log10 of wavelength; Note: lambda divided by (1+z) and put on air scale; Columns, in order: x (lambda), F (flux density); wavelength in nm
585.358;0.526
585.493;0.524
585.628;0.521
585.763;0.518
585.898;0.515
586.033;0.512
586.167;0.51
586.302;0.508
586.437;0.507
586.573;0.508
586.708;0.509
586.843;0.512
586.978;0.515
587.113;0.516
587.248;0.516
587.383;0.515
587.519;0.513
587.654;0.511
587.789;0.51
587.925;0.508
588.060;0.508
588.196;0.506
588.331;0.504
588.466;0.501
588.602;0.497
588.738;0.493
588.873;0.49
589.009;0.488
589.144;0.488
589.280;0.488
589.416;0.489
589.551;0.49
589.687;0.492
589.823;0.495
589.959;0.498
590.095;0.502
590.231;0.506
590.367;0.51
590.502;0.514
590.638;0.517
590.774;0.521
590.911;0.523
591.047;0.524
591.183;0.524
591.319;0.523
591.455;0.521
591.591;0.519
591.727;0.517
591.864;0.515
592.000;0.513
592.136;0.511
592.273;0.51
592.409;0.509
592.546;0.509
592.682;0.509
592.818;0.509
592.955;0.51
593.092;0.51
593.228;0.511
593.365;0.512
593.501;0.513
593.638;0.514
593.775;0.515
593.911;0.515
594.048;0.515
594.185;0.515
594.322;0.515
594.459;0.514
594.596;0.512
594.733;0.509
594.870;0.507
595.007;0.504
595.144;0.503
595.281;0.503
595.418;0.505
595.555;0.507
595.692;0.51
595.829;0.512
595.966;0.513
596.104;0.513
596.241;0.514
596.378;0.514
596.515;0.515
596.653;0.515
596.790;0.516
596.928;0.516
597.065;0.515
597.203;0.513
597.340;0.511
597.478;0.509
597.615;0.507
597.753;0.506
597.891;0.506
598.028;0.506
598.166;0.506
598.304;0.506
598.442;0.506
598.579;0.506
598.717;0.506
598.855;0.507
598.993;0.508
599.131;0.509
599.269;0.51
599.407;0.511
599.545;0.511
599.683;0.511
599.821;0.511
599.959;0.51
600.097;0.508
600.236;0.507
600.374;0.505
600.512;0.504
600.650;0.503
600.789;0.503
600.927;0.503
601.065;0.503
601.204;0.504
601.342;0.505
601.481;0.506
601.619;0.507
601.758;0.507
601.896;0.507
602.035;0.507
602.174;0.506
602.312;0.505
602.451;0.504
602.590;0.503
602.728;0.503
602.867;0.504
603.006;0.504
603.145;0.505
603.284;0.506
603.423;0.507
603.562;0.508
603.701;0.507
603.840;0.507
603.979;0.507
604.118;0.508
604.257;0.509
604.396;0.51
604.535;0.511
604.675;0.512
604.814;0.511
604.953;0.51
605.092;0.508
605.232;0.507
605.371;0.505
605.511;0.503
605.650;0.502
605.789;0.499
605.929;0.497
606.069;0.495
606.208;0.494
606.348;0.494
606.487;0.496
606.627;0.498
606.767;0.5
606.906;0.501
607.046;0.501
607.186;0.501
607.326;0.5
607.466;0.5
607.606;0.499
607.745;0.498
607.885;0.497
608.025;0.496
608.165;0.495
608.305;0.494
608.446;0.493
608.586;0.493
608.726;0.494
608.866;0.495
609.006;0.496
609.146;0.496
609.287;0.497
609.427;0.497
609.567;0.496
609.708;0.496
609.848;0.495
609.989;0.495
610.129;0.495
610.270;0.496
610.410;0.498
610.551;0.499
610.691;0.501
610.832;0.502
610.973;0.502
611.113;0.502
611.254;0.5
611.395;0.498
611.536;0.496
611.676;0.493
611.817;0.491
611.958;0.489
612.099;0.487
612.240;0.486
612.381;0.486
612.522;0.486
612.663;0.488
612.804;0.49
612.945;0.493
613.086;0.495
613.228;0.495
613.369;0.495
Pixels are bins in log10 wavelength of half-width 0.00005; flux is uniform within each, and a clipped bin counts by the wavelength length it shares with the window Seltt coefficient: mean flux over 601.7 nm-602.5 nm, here 0.506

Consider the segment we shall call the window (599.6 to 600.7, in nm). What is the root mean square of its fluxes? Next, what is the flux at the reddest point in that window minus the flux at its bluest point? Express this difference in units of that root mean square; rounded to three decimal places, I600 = -0.016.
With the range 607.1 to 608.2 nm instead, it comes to -0.012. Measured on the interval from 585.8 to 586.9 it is -0.006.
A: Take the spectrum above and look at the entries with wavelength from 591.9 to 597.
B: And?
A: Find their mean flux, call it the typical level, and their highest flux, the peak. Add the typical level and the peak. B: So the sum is 1.03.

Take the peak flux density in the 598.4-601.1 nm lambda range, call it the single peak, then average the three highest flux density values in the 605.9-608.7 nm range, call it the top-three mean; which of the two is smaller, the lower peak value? 0.501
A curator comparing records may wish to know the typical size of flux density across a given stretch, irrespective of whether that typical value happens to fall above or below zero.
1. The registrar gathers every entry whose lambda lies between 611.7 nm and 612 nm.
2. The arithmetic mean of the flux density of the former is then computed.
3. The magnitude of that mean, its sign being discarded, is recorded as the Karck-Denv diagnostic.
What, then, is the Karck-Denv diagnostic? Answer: 0.490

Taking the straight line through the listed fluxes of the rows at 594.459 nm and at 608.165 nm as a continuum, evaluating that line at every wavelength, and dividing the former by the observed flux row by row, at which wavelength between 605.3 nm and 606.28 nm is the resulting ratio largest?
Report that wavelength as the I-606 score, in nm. 606.208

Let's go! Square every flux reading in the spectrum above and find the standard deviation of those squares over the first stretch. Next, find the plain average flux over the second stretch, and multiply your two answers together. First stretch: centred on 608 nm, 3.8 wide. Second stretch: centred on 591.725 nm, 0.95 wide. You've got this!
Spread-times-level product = 0.0013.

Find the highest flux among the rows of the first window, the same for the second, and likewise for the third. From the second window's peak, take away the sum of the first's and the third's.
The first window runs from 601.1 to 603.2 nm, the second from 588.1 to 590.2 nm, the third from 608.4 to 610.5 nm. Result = -0.499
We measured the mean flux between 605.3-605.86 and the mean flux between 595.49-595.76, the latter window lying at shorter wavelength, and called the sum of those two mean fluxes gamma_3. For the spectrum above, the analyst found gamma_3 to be 1.011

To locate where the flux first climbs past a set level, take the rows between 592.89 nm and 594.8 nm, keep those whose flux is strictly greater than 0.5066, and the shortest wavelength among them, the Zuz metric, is 592.955 nm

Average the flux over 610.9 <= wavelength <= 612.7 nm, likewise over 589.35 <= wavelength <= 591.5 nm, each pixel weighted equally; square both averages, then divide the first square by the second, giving 0.94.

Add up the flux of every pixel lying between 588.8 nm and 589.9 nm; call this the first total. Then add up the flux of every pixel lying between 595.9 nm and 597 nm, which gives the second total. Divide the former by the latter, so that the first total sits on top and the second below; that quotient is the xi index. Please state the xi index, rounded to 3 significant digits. 0.952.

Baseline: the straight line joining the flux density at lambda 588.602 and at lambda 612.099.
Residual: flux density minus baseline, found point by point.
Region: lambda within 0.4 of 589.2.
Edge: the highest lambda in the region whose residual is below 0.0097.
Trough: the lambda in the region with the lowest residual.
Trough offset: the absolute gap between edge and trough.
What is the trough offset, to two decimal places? 0.54 nm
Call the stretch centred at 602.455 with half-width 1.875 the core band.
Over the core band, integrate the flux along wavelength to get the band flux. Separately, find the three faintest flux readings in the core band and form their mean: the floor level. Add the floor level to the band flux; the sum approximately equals 2.40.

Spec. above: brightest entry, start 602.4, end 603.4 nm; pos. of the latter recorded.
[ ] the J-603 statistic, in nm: 603.284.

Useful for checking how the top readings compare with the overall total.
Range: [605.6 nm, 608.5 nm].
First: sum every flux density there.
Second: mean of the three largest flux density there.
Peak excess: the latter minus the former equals -9.9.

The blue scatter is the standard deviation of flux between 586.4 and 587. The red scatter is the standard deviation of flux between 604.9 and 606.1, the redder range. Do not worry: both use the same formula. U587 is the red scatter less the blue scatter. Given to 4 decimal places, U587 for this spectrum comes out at 0.0019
